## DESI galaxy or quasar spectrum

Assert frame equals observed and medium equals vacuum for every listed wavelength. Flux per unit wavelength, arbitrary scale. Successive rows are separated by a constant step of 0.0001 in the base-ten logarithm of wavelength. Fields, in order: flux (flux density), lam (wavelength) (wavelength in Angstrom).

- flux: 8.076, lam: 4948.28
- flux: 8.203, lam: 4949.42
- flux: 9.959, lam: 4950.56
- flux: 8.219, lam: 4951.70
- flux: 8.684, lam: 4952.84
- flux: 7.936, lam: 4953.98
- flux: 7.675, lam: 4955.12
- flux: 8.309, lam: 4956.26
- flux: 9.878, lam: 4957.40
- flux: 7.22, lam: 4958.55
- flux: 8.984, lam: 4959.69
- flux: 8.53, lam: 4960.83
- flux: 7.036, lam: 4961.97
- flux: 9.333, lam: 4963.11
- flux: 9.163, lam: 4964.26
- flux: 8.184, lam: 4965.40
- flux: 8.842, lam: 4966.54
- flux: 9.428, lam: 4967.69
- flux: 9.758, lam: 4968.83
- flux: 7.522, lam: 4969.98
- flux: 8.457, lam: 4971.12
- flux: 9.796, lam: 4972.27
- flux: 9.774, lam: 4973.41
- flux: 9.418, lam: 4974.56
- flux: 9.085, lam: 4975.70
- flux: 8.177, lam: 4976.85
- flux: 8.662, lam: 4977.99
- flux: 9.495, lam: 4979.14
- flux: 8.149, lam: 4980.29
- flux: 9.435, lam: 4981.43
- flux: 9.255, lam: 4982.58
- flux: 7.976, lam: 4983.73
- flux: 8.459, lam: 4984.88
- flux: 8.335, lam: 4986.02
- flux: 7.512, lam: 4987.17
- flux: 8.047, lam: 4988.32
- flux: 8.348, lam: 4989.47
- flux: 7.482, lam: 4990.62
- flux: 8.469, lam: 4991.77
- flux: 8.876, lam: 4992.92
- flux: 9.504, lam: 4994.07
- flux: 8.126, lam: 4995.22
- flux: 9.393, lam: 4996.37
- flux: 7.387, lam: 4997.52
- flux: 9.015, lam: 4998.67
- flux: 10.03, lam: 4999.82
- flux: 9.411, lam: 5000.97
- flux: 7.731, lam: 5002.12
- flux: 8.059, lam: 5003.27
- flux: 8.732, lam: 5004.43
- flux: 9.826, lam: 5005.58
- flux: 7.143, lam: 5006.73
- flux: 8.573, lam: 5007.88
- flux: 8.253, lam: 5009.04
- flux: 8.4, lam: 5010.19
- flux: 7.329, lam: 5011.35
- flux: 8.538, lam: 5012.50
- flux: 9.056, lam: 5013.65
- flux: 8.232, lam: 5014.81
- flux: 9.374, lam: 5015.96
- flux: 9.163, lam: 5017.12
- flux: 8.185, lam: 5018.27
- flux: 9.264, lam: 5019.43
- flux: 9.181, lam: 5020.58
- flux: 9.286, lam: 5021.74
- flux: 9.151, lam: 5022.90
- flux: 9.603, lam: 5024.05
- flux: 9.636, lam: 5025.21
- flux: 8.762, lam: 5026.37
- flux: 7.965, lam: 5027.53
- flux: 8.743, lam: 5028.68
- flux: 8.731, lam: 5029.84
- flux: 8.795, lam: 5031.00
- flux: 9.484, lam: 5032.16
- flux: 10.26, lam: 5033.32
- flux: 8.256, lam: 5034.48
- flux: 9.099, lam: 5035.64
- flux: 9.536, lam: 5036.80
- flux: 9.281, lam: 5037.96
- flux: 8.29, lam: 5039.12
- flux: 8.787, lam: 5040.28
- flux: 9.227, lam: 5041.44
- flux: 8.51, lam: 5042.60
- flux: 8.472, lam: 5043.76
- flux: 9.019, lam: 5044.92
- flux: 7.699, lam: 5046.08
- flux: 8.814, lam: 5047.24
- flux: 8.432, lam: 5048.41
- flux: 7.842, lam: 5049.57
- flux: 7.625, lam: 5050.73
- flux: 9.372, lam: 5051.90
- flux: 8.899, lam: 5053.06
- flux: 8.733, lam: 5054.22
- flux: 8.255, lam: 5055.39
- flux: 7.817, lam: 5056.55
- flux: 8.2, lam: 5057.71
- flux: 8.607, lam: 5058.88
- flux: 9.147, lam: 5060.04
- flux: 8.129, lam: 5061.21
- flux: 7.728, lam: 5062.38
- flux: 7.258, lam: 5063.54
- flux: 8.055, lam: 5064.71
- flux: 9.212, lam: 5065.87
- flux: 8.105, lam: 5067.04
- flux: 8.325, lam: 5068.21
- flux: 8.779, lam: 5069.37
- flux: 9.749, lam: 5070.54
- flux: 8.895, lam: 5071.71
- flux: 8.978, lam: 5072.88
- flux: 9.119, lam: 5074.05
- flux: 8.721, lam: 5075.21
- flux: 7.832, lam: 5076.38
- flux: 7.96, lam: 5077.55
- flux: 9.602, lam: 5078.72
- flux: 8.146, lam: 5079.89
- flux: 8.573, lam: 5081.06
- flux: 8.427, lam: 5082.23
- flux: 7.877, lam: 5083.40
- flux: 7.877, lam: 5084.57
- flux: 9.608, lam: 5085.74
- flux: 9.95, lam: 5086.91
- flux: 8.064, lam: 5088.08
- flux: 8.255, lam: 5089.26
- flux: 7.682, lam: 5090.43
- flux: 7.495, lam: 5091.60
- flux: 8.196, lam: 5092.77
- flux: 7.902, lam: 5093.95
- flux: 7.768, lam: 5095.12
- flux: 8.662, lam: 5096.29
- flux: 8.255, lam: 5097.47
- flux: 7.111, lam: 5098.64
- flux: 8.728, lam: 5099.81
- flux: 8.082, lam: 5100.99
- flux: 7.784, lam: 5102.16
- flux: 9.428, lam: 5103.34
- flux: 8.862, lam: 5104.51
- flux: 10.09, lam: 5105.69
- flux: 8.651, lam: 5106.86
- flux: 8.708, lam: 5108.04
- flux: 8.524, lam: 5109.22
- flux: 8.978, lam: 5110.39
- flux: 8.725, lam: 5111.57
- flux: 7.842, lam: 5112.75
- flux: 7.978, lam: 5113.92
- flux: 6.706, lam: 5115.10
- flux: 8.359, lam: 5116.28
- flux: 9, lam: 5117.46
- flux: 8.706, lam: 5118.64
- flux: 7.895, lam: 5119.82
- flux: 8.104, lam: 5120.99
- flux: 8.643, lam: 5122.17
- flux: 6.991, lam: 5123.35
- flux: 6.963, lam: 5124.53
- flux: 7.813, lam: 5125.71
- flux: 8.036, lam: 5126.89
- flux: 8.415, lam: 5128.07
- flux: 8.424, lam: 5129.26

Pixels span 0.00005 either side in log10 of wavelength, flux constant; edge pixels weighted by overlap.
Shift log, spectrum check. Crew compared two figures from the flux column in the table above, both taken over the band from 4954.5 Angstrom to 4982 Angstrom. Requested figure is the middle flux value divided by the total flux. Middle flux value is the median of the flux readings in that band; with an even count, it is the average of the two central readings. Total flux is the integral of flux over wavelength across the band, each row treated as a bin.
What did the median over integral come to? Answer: 0.0370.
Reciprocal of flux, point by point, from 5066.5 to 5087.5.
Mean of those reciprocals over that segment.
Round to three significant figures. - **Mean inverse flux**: 0.116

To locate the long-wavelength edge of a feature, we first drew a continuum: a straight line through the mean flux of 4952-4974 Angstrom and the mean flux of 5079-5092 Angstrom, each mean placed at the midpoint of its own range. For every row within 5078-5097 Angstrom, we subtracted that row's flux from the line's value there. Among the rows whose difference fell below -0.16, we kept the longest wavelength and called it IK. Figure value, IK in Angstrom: 5096.29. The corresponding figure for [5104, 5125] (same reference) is 5122.17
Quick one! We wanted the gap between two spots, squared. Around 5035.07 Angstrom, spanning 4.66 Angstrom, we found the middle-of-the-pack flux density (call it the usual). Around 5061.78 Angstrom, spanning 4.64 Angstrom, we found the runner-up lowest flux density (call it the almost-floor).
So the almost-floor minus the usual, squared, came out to 2.53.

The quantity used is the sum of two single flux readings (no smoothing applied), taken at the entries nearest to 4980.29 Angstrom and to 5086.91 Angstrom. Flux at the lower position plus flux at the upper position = 18.1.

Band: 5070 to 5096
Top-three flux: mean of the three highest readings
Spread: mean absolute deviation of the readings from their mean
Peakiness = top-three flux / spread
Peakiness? 15.7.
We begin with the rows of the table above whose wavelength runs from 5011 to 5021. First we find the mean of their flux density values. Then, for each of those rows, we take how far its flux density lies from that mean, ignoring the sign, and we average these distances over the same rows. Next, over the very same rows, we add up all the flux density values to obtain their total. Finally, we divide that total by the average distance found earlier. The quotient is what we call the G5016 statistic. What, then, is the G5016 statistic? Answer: 140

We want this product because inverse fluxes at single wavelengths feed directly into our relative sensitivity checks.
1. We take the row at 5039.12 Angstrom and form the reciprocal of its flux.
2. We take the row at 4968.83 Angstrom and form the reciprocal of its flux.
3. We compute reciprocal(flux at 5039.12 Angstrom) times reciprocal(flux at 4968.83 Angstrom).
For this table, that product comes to 0.012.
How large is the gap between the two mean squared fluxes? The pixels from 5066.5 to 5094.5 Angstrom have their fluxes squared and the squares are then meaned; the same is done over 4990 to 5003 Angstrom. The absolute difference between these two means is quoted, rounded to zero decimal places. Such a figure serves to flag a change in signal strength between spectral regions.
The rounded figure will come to 3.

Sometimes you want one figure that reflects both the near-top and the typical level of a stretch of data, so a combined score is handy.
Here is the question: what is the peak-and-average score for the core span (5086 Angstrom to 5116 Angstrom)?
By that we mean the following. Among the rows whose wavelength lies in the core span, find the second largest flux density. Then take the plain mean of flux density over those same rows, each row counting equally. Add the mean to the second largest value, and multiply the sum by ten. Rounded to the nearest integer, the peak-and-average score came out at 183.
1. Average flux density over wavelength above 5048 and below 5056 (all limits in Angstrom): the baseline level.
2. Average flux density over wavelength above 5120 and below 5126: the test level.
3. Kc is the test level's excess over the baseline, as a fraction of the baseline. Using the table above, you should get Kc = -0.09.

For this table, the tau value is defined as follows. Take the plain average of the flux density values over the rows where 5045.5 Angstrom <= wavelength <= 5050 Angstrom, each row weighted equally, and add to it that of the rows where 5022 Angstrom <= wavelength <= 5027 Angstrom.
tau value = 17.5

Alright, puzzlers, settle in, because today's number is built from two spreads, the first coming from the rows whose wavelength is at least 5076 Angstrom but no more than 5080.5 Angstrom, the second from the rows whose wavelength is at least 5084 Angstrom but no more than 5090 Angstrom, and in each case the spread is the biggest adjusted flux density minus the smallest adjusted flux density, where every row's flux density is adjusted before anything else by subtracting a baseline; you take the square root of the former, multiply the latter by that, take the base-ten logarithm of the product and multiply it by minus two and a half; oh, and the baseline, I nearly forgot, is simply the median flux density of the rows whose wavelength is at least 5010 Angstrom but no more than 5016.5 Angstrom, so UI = -1.1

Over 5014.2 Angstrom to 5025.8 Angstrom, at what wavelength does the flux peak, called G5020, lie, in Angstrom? 5025.21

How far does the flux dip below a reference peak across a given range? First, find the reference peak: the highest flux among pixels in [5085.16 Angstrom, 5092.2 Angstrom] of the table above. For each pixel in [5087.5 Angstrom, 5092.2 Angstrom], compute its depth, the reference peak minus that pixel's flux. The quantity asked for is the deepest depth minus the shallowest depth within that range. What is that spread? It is 0.8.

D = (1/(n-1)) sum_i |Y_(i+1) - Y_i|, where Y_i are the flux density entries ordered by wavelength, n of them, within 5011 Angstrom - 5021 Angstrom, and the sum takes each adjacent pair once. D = 0.76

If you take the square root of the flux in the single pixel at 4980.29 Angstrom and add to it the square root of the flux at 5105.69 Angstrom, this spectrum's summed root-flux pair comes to 6.03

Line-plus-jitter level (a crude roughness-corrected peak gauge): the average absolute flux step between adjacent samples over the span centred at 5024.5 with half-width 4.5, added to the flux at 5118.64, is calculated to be 9.2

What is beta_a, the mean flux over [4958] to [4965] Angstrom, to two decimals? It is 8.38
